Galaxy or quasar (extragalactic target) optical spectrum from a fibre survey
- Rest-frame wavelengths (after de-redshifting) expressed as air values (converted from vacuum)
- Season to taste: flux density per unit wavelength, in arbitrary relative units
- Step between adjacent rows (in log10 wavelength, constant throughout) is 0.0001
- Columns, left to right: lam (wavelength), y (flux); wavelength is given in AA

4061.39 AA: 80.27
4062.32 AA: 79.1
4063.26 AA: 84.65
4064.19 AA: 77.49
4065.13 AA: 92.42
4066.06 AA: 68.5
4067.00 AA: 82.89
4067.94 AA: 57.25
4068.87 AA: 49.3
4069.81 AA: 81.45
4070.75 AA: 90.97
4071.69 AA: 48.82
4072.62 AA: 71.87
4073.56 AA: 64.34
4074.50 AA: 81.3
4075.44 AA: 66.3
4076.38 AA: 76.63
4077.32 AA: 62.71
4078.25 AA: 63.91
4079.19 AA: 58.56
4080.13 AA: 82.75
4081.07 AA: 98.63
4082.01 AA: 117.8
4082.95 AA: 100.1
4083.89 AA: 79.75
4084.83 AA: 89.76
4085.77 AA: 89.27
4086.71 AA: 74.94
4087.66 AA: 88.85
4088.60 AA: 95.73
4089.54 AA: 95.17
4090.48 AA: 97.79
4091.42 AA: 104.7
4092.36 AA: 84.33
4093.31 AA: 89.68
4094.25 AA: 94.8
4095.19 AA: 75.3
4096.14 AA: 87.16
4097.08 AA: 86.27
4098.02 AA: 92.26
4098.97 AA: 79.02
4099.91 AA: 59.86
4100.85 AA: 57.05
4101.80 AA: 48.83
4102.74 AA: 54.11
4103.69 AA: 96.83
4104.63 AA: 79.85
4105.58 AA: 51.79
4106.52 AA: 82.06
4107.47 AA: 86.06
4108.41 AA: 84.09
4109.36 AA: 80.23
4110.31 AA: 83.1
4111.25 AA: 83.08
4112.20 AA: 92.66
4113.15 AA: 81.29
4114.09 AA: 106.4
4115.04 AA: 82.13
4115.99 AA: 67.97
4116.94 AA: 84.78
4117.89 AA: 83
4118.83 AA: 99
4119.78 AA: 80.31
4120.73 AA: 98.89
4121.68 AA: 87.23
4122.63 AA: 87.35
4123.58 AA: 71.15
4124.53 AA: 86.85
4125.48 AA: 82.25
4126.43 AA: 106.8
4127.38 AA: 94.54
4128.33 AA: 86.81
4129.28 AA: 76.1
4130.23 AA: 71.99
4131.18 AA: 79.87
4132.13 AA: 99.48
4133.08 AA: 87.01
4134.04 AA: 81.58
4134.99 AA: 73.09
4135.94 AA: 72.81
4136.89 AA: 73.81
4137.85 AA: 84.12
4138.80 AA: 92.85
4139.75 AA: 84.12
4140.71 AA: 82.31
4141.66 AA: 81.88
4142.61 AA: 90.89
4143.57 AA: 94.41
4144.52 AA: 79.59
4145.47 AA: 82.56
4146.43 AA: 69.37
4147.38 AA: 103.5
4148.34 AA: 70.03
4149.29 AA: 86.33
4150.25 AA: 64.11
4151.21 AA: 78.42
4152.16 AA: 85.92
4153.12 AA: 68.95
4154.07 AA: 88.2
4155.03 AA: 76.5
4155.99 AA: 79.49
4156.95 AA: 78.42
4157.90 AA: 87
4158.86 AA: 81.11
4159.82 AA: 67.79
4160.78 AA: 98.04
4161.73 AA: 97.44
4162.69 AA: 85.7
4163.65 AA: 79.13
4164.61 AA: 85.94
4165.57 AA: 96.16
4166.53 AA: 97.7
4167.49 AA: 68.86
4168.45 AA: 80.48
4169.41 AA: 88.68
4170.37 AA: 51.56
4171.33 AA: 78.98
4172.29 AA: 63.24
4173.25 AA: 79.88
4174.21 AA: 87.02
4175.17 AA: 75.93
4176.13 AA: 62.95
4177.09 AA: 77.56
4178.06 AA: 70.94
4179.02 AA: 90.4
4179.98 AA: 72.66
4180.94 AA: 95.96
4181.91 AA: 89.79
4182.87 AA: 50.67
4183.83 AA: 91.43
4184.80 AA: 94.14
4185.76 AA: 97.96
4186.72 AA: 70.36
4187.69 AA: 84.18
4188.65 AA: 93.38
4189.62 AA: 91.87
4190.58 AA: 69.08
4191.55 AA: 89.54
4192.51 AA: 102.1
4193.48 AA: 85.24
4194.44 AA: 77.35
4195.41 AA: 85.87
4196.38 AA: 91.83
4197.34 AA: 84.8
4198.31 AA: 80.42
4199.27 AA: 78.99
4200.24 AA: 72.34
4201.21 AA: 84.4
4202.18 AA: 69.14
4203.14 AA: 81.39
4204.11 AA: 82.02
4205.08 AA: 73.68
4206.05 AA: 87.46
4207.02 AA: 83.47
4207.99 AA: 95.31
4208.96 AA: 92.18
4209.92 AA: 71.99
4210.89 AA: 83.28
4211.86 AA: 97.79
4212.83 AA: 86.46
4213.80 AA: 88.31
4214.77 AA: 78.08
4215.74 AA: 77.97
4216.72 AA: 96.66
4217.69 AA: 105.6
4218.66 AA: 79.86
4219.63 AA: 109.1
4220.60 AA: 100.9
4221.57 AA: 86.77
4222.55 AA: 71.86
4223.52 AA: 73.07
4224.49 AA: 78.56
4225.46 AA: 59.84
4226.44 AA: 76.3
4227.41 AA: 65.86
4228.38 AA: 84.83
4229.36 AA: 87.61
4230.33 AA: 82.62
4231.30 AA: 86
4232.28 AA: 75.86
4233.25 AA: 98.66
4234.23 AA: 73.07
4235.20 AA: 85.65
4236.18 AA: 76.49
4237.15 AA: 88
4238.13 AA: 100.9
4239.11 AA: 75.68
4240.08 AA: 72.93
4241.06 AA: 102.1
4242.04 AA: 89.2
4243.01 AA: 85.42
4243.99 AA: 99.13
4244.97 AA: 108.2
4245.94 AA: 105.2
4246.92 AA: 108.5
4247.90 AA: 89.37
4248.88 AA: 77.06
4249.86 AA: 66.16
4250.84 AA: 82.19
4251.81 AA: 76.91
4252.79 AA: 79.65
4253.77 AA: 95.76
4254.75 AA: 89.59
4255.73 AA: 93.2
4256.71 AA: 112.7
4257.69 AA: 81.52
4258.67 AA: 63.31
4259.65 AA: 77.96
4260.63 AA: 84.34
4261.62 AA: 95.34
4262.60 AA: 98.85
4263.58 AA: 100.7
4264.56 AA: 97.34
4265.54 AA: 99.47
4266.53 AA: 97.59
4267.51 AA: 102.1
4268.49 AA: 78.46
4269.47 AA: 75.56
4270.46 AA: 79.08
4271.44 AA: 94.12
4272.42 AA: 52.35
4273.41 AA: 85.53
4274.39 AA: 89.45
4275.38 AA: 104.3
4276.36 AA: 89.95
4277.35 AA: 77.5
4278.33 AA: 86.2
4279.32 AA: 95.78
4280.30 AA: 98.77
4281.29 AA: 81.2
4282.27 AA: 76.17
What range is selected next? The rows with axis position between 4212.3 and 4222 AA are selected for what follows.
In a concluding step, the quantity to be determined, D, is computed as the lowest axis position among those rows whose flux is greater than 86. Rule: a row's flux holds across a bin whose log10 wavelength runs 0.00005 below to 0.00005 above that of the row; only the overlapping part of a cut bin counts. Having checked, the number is 4212.83 AA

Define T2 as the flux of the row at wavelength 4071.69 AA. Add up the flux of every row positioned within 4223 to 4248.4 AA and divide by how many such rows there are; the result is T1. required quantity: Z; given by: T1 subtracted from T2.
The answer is -37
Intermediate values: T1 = 86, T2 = 48.82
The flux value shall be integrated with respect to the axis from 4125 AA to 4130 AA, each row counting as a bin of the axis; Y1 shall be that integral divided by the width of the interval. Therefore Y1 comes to 88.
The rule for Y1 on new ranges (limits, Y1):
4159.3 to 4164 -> 86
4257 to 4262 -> 81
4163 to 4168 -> 85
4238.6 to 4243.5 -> 85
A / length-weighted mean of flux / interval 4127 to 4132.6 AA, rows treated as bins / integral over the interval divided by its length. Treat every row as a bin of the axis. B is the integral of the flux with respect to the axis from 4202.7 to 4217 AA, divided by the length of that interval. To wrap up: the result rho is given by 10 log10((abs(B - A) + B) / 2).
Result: 16.3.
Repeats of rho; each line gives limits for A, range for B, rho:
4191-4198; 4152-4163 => 16.4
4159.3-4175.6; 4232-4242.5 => 16.5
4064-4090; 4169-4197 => 16.2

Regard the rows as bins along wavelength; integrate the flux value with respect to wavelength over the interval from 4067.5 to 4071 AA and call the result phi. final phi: 240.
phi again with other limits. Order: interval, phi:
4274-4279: 448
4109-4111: 164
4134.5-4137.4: 213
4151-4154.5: 282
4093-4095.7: 233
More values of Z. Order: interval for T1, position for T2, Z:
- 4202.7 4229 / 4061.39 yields -4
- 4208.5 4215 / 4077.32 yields -23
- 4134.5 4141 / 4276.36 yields 10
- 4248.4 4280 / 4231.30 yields -1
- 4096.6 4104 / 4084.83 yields 18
